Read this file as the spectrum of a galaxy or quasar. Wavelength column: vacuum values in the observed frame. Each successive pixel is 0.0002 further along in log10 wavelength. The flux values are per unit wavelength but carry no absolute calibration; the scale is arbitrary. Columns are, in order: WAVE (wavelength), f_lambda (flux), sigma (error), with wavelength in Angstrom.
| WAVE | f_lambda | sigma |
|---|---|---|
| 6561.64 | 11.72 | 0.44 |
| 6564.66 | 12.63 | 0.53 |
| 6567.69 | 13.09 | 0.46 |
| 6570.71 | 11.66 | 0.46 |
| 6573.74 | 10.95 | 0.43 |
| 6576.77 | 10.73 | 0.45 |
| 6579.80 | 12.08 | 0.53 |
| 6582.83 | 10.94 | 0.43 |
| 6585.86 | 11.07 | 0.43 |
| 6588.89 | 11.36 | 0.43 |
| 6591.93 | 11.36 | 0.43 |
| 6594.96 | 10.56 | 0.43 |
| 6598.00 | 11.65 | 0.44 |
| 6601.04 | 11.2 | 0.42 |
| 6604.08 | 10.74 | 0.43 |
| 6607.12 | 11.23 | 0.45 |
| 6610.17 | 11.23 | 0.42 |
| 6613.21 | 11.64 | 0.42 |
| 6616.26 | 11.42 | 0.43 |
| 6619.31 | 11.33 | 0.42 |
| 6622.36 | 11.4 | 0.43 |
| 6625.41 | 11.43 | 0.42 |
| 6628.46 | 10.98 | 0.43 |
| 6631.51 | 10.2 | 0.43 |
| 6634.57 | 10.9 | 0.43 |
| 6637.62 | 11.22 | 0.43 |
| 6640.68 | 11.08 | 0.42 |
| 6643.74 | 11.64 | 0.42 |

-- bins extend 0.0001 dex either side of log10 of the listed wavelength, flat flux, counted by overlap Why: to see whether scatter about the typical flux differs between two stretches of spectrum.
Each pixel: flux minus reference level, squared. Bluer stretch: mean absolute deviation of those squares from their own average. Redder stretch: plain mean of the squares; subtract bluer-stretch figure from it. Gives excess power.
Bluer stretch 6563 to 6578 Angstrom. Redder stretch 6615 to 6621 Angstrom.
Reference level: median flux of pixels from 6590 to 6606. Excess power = -1.24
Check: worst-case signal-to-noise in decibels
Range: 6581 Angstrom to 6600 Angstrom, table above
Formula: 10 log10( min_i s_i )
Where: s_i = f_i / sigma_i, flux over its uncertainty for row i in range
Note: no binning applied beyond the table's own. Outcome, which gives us 13.9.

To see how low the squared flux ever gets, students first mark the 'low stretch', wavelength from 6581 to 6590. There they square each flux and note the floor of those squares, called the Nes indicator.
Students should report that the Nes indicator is 120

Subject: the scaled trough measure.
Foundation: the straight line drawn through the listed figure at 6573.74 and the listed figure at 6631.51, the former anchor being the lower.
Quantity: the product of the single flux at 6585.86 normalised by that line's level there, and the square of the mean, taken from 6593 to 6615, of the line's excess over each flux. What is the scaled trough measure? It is 0.40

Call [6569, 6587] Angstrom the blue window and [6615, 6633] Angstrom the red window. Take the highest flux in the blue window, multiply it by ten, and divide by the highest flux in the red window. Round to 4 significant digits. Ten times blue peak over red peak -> 10.57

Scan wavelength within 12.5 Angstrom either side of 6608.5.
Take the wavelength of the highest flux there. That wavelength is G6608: 6598.00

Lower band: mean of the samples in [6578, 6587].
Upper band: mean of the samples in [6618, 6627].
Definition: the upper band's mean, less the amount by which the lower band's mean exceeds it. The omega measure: 11.4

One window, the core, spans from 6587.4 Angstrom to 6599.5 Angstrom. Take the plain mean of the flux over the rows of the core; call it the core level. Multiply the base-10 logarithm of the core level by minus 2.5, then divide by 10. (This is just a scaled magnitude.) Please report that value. -0.263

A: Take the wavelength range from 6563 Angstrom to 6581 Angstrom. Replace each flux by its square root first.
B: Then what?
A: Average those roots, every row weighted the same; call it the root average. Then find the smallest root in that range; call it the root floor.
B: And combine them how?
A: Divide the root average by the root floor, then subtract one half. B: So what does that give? 0.55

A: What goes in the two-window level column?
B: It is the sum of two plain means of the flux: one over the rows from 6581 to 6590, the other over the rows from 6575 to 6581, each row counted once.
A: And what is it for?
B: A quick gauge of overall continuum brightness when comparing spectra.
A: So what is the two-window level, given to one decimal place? 22.5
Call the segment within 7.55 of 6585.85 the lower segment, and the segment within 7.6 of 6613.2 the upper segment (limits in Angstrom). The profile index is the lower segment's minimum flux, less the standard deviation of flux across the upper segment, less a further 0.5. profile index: 10.3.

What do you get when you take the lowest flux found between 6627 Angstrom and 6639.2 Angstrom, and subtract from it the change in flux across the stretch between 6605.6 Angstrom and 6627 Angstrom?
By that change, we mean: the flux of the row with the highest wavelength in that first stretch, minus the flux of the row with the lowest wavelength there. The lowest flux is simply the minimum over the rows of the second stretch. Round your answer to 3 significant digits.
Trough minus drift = 10.0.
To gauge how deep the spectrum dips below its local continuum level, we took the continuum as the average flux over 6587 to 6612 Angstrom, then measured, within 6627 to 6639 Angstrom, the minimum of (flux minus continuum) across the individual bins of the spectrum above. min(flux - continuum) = -1.0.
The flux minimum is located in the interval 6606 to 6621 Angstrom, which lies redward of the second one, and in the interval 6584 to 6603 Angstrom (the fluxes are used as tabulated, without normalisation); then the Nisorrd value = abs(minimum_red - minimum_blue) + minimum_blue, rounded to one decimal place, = 11.2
